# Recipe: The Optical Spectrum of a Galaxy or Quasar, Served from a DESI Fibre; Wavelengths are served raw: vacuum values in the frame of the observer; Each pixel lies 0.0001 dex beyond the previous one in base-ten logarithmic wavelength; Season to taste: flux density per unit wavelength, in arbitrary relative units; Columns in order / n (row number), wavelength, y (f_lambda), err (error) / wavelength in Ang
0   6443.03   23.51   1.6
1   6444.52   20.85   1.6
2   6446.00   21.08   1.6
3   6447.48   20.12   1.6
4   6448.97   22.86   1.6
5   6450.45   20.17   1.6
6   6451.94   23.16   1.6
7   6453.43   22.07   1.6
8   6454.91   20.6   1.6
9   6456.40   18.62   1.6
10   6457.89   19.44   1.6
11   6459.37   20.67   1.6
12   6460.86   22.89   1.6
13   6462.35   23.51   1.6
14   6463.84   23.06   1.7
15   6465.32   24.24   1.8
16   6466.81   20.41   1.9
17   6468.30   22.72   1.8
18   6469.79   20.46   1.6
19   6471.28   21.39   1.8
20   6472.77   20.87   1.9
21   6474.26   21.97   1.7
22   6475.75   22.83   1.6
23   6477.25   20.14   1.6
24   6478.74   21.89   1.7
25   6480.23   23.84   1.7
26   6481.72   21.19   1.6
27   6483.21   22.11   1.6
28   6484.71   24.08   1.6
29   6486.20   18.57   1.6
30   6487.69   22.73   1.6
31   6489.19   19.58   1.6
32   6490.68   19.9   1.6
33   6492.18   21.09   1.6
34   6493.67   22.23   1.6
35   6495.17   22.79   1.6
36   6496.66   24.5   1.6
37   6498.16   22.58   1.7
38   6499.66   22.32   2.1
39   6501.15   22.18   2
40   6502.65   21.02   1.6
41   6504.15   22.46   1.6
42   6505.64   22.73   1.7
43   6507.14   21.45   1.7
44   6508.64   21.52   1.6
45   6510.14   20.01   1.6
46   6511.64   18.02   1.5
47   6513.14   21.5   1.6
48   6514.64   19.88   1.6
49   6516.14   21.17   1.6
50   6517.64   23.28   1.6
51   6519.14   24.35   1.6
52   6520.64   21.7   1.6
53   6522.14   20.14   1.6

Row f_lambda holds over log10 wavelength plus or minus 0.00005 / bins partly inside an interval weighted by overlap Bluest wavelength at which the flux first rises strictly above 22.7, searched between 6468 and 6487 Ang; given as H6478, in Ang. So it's 6468.30 Ang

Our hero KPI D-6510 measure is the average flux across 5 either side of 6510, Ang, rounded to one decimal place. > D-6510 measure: 20.7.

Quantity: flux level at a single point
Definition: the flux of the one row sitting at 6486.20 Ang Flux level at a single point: 18.57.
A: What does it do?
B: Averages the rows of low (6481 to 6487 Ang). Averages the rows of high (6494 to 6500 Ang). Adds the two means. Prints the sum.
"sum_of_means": 44.5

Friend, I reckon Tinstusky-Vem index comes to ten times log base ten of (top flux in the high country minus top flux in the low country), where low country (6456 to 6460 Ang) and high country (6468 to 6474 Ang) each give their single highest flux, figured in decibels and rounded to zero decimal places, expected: 3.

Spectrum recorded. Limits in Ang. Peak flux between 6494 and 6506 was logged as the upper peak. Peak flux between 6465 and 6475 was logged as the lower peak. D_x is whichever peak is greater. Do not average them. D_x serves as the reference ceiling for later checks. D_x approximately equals 24.5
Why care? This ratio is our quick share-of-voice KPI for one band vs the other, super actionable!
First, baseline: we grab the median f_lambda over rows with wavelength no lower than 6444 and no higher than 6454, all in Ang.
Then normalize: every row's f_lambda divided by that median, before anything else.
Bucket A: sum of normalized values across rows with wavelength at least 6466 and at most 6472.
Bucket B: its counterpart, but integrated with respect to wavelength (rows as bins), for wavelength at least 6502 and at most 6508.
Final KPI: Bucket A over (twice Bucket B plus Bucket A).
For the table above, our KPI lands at 0.244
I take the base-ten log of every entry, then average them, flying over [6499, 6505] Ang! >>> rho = 1.34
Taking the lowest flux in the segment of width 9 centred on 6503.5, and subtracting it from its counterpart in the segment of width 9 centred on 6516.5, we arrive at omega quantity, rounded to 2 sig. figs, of -1.1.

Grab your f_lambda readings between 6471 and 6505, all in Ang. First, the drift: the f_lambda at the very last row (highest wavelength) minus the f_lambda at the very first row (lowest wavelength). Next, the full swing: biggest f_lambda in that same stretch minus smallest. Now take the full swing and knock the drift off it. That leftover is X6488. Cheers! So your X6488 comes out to 5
